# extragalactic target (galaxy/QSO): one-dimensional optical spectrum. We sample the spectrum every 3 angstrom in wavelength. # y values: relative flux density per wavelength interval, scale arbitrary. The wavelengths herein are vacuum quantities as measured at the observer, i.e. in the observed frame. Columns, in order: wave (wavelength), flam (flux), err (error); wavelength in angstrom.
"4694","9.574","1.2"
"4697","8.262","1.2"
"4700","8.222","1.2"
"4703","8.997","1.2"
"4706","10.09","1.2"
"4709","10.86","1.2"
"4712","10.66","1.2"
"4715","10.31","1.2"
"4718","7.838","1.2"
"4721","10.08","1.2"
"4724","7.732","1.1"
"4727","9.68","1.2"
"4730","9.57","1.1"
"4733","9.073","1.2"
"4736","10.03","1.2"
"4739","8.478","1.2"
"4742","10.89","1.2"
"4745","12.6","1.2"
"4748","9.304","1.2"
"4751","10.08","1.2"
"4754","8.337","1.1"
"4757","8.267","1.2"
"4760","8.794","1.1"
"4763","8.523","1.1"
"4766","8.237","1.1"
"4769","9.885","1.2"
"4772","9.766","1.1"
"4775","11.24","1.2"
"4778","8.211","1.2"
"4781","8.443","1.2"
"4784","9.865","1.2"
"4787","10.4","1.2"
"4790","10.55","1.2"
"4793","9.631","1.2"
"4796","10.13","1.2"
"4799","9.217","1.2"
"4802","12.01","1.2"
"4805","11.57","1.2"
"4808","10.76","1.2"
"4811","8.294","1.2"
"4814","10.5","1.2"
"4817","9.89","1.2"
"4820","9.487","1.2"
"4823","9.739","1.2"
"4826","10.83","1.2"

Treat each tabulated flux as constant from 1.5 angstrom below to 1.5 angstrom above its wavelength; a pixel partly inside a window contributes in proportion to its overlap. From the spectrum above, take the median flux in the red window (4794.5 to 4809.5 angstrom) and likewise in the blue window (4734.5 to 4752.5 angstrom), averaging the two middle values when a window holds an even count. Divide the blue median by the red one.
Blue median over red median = 0.93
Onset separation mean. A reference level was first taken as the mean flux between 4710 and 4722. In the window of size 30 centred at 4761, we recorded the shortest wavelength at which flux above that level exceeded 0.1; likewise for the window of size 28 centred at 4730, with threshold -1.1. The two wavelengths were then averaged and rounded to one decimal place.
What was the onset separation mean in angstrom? 4736.0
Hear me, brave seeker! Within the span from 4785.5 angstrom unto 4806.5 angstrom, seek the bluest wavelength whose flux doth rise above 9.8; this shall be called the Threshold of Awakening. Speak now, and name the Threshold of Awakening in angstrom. 4787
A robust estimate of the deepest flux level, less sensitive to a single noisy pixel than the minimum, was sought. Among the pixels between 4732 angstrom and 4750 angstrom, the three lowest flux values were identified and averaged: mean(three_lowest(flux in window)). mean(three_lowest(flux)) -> 9.0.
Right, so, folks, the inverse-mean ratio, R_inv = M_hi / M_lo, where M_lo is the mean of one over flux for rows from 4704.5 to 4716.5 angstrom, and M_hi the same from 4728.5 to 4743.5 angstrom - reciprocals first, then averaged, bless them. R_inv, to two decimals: 1.10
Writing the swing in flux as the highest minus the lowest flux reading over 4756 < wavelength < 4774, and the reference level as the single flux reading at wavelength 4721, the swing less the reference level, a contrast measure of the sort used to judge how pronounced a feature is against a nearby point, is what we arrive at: -8.4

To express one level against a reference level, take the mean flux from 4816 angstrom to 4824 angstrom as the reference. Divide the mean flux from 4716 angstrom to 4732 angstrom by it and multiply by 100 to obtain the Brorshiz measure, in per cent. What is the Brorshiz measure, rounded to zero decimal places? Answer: 93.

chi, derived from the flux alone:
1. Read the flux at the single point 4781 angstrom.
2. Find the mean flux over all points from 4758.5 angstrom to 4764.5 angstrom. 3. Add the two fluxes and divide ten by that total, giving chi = 0.585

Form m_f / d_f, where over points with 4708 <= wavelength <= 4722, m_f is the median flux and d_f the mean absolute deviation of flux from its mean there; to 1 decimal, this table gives 12.2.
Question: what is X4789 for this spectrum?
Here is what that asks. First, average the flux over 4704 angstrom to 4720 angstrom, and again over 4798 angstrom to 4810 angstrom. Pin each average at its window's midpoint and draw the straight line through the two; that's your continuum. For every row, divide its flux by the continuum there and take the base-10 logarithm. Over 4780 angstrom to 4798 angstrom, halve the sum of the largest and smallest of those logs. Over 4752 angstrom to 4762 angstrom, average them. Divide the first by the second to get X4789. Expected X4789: 0.6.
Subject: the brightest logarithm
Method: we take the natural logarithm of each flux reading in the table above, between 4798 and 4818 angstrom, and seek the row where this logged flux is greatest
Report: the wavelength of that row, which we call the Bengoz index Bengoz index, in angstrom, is 4802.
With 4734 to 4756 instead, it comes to 4745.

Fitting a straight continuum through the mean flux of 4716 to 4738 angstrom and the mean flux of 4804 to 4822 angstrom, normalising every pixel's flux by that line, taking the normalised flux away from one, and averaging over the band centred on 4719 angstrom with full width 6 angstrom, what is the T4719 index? 0.01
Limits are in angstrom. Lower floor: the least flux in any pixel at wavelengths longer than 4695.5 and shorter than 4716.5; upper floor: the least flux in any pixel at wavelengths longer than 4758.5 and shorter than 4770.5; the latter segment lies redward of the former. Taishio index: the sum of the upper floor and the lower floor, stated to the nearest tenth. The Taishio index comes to 16.5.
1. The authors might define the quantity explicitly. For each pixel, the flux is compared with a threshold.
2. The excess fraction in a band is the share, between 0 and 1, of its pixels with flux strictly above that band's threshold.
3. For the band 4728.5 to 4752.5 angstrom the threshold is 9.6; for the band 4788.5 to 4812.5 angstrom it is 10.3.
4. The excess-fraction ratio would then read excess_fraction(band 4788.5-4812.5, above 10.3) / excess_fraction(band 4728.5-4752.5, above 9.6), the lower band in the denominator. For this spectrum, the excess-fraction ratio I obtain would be 1.00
